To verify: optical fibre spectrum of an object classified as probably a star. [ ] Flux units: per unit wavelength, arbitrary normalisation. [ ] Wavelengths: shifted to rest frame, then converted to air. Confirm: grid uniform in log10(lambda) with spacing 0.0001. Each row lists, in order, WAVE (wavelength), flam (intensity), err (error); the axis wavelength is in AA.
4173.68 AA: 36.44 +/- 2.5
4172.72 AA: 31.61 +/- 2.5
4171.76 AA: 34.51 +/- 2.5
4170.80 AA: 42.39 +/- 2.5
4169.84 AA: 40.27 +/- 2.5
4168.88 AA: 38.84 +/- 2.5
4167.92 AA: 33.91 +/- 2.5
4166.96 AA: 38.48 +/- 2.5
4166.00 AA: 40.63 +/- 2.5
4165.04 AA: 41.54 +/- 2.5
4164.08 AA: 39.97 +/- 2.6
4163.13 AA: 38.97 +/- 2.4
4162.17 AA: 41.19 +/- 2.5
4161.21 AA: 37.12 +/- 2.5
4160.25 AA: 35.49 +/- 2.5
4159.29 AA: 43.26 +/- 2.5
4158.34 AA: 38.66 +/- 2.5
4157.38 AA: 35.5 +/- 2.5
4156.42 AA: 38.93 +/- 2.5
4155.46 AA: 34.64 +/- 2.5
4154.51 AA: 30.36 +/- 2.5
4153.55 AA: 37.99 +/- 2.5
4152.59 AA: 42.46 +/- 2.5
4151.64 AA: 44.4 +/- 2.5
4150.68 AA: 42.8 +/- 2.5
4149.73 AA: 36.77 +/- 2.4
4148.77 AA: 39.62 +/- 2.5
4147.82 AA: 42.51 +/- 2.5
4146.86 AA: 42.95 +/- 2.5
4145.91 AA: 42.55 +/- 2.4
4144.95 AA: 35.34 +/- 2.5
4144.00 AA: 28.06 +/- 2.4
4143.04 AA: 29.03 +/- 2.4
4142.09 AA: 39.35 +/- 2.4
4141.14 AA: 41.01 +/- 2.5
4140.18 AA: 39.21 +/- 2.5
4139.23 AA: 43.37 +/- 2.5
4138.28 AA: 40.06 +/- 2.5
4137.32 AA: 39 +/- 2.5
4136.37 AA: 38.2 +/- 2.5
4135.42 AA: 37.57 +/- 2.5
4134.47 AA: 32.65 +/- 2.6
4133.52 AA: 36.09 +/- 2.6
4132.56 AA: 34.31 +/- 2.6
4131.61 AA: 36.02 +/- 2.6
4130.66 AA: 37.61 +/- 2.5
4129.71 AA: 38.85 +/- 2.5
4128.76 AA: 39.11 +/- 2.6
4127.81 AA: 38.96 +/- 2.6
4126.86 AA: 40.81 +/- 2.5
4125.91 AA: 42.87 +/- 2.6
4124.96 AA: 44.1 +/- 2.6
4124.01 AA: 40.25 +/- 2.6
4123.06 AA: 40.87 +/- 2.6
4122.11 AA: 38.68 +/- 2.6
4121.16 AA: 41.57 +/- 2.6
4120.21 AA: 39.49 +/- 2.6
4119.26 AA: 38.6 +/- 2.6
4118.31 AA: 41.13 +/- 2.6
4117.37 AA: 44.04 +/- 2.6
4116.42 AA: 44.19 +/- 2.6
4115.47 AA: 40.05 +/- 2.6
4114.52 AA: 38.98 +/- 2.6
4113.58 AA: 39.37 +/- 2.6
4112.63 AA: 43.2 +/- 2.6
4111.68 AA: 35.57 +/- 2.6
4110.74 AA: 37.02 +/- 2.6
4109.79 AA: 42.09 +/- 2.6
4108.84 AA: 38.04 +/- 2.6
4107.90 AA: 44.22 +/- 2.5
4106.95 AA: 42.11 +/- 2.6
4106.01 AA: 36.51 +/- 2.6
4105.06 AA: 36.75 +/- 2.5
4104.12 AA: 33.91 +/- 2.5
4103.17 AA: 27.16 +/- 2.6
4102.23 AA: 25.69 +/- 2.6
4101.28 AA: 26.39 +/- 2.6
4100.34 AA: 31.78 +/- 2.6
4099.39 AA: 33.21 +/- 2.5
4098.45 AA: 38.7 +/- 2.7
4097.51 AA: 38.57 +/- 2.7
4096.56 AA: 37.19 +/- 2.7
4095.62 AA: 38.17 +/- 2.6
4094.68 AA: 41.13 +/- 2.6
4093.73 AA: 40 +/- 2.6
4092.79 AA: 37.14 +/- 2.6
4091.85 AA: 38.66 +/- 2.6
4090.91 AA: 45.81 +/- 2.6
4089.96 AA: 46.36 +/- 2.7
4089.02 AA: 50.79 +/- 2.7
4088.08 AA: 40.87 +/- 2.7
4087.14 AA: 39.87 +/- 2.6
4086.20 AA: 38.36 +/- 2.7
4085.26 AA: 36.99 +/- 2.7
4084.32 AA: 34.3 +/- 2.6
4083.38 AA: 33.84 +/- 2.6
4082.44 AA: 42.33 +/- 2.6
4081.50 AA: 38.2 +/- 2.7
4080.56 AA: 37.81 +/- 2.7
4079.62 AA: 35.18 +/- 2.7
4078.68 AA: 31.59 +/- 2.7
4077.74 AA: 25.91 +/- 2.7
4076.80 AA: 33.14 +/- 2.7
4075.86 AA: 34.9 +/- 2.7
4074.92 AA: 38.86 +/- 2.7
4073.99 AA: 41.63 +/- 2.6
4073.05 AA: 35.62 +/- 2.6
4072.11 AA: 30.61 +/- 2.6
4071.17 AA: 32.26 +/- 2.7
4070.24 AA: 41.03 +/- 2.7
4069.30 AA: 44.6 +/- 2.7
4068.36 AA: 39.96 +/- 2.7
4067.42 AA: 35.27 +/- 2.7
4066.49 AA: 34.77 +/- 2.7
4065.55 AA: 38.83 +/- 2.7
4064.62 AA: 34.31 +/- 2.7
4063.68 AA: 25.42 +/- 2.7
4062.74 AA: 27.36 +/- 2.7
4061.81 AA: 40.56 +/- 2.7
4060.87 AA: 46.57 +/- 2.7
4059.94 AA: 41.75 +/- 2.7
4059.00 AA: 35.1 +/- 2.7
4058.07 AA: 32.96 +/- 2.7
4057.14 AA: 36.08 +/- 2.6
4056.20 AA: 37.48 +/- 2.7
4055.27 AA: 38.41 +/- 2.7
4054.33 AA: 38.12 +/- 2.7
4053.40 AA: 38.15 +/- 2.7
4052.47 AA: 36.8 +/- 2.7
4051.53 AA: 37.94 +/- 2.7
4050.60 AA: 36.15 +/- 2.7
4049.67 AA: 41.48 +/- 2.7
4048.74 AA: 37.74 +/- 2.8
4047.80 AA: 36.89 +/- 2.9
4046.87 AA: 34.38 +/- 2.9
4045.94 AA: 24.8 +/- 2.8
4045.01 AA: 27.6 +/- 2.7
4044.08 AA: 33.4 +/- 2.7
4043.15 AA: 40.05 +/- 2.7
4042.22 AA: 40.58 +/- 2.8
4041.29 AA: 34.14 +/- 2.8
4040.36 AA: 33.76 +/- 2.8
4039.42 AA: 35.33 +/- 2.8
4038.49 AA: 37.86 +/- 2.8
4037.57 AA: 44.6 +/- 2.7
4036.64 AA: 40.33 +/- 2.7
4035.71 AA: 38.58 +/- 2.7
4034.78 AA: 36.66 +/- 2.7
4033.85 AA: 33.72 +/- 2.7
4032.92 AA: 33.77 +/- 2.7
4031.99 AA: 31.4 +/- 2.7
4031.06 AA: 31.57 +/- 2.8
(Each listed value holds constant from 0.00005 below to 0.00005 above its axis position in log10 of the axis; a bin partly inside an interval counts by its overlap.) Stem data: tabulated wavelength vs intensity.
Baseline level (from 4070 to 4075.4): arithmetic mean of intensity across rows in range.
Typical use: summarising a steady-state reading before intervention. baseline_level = 37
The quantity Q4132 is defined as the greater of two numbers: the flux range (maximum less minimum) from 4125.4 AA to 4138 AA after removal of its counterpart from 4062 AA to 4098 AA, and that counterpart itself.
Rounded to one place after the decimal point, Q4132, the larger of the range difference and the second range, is 25.4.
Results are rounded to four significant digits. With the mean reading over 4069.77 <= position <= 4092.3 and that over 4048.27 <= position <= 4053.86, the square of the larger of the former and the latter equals 1447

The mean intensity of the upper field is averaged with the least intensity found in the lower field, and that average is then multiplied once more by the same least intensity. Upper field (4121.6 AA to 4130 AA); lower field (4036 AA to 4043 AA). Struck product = 1254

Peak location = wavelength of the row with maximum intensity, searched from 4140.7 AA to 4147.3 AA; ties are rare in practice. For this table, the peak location 4146.86 AA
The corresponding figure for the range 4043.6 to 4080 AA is 4060.87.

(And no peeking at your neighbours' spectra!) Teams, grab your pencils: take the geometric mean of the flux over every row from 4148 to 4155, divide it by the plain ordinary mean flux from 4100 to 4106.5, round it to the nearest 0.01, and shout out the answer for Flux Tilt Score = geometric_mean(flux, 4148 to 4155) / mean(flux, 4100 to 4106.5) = 1.25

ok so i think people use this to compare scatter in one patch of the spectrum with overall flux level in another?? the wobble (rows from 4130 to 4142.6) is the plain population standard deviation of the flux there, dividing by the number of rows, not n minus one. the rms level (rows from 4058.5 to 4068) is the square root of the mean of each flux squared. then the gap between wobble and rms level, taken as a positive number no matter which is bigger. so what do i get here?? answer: 33.8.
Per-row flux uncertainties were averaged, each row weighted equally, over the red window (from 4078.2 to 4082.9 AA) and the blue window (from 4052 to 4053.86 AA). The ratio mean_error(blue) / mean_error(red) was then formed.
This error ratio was 1.01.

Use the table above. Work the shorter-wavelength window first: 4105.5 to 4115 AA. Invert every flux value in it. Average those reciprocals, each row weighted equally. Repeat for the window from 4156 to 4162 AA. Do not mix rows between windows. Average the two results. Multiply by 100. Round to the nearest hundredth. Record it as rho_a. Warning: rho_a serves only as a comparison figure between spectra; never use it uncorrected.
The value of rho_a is 2.58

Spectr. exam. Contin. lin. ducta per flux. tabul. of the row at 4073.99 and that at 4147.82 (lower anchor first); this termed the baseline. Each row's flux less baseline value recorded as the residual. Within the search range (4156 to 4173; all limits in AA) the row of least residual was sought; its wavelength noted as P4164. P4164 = 4172.72 AA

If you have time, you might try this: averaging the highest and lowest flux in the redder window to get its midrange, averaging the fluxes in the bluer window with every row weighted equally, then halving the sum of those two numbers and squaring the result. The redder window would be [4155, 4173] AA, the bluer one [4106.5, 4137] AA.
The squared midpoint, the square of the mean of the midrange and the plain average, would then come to 1483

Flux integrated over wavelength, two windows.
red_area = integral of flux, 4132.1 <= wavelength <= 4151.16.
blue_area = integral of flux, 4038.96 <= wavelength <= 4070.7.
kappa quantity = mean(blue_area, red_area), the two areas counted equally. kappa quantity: 940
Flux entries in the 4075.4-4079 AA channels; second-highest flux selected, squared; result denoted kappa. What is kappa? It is 1098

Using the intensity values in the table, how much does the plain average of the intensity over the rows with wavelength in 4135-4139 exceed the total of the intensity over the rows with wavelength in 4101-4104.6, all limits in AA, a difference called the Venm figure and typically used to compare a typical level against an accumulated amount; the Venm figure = -74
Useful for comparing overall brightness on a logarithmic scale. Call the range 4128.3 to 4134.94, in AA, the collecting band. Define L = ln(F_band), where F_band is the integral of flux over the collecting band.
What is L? 5.49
